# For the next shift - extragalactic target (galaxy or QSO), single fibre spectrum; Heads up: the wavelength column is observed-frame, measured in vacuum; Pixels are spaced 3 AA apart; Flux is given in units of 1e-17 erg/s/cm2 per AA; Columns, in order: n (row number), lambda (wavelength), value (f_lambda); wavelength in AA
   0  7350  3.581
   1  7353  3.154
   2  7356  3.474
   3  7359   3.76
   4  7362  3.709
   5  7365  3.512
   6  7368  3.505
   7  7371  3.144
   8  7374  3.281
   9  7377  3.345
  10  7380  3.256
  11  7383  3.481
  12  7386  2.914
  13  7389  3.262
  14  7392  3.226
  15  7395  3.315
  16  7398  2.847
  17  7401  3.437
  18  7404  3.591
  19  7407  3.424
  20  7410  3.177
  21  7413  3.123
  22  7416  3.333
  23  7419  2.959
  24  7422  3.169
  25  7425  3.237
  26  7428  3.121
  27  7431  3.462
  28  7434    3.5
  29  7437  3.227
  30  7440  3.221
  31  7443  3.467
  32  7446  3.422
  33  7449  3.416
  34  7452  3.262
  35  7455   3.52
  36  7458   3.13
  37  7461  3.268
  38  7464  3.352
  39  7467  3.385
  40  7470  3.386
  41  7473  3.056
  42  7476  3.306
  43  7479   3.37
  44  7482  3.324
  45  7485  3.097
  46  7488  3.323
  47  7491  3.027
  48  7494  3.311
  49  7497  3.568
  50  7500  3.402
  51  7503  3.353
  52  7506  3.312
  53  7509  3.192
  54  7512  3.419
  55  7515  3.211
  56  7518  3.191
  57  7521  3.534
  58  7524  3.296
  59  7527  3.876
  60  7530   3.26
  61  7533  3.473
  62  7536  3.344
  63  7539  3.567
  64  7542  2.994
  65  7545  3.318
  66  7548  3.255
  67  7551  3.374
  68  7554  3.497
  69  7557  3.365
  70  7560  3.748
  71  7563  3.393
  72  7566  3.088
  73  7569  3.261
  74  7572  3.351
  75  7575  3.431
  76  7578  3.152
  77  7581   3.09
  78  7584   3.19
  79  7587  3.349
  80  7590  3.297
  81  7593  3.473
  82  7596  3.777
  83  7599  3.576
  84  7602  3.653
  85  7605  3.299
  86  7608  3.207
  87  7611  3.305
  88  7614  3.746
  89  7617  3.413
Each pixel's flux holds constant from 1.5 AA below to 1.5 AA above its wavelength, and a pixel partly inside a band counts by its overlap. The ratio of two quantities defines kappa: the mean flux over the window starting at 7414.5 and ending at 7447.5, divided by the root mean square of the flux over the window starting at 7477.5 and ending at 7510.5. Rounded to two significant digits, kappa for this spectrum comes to 0.99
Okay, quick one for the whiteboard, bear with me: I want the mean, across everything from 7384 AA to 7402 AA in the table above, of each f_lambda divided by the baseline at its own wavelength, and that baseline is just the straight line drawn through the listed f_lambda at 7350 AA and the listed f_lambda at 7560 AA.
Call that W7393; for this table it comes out 0.876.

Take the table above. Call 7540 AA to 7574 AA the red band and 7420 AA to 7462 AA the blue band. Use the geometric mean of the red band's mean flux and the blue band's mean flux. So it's 3.324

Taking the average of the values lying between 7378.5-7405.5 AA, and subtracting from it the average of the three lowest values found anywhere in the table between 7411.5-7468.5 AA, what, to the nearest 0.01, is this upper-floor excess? 0.19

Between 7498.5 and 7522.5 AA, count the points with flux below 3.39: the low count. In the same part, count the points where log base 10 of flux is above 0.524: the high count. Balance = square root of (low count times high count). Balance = 4.47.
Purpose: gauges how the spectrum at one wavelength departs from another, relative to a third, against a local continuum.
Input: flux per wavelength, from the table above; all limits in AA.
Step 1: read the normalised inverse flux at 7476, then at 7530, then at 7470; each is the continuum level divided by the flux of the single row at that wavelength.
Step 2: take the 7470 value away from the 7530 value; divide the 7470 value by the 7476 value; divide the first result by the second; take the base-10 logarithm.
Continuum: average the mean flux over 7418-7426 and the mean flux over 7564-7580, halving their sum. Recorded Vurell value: -1.4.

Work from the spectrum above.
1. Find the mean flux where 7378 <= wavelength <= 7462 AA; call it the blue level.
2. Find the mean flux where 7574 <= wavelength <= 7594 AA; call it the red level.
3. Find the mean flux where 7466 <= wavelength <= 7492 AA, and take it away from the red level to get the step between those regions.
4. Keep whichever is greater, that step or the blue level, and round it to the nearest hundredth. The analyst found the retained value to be 3.28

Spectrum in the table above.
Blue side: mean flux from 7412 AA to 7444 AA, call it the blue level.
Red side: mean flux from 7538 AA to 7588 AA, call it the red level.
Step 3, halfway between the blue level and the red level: 3.29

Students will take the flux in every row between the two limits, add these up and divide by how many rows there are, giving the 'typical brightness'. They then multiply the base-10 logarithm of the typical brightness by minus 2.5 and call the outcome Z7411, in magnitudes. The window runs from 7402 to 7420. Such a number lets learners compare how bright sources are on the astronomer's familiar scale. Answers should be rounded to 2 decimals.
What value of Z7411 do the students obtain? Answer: -1.29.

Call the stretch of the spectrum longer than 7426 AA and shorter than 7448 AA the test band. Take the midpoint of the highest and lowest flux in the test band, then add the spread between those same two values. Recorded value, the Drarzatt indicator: 3.69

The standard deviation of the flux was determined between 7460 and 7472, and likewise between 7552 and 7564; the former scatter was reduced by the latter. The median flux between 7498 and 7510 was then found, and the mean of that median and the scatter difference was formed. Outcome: 1.61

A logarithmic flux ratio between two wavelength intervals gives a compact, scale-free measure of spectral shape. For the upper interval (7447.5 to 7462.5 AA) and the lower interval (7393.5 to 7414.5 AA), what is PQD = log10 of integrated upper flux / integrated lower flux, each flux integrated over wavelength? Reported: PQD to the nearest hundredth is -0.14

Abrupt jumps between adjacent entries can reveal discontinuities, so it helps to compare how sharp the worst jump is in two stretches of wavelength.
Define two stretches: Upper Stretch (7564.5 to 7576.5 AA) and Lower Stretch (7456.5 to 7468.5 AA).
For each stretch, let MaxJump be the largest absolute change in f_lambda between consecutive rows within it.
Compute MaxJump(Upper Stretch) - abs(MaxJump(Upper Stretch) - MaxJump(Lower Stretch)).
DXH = 0.14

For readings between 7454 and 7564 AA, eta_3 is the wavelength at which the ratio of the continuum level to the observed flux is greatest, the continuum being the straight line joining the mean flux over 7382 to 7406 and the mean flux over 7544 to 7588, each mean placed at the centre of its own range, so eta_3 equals 7542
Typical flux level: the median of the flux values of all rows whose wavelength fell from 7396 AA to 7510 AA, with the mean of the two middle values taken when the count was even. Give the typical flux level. 3.32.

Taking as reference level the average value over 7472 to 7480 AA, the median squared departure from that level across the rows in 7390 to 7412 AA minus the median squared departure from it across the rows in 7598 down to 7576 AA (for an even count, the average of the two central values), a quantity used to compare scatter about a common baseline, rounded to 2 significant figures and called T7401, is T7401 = 0.021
